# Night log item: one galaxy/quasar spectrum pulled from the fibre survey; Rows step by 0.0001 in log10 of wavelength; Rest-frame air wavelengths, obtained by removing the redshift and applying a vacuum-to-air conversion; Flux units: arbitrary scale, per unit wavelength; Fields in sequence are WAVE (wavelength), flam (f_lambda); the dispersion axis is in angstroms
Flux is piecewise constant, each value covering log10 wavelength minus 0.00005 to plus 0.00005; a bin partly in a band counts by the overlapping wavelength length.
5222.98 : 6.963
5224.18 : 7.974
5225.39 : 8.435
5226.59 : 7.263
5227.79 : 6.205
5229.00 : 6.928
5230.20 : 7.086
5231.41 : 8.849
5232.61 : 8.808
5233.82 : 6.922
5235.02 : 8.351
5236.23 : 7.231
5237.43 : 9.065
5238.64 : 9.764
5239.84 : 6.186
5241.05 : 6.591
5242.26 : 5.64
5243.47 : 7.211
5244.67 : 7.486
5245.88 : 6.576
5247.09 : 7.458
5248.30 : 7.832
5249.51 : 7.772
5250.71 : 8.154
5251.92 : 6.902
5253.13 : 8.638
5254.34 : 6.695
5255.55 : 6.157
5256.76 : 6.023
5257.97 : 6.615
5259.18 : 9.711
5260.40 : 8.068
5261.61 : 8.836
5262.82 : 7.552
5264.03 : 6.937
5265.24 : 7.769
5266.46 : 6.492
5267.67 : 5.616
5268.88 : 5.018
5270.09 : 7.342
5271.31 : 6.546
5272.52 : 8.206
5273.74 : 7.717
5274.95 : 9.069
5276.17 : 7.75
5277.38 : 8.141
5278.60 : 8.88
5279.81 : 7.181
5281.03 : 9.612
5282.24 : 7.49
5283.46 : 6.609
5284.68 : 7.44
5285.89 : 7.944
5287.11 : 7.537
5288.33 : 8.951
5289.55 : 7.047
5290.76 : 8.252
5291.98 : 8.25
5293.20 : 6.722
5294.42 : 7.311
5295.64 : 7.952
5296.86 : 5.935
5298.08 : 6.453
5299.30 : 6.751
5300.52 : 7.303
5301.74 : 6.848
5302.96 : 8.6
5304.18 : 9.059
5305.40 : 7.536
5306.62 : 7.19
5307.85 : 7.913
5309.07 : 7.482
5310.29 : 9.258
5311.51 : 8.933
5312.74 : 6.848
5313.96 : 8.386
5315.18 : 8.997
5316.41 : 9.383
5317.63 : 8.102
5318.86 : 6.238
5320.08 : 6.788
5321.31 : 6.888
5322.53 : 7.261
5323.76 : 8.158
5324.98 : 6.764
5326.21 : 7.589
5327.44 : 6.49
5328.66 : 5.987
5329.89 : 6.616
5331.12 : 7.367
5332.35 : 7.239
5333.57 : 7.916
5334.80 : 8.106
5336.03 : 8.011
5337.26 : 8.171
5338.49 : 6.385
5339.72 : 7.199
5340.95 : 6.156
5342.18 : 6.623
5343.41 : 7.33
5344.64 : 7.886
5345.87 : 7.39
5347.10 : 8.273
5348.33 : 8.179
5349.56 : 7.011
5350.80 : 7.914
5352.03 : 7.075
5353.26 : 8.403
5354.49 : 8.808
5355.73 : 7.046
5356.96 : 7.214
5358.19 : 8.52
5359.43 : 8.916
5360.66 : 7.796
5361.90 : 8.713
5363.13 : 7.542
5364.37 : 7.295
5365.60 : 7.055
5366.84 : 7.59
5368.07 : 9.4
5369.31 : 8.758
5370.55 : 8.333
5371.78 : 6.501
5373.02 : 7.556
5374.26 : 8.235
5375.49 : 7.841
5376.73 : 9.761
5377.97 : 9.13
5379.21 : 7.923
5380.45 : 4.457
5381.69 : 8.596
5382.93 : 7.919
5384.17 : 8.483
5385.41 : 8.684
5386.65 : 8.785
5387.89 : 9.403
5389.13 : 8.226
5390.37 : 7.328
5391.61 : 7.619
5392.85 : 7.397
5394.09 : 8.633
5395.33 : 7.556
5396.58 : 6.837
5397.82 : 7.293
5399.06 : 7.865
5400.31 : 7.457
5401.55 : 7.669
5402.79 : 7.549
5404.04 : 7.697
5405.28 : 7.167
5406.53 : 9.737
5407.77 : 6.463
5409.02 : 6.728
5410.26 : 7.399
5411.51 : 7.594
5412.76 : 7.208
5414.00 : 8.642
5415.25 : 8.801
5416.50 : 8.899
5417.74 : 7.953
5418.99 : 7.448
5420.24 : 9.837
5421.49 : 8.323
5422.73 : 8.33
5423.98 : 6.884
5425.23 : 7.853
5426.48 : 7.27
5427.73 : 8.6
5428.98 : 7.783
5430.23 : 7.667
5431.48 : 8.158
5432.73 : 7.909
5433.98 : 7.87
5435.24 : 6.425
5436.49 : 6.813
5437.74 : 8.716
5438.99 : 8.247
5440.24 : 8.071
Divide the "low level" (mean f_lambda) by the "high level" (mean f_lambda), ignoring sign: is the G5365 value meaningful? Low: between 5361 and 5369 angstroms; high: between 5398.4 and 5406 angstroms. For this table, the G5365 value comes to 1.05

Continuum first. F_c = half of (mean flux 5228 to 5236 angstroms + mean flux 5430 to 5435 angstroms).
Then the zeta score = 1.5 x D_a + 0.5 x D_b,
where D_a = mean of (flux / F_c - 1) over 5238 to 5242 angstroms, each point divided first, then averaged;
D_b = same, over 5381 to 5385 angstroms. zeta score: -0.04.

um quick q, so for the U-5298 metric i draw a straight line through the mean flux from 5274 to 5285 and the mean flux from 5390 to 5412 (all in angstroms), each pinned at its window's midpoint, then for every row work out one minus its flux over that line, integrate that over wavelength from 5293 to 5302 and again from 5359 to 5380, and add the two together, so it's 0.0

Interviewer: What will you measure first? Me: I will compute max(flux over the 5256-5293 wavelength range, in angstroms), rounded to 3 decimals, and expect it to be 9.711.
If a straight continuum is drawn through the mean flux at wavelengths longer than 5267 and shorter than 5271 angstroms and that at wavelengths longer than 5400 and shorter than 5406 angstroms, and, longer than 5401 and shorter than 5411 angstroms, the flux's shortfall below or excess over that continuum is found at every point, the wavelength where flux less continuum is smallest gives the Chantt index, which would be 5407.77 angstroms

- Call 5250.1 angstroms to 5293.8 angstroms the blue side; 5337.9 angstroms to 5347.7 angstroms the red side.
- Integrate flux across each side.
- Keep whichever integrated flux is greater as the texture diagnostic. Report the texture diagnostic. 330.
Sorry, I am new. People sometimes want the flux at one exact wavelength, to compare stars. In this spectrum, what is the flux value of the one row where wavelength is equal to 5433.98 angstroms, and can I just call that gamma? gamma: 7.87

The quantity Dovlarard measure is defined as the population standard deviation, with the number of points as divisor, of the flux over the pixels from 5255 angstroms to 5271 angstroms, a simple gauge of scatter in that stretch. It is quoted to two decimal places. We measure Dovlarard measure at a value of 1.26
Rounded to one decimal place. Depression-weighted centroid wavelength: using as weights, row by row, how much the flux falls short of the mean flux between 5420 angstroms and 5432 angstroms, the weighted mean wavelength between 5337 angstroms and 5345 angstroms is 5340.9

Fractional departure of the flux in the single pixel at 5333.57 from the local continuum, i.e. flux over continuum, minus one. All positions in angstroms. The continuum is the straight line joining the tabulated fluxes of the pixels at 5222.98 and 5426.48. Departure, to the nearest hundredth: 0.11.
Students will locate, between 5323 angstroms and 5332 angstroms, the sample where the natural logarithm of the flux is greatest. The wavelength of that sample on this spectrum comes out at 5323.76 angstroms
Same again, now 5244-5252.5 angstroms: 5250.71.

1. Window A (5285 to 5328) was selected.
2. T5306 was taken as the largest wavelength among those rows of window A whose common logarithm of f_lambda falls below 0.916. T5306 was 5327.44 angstroms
